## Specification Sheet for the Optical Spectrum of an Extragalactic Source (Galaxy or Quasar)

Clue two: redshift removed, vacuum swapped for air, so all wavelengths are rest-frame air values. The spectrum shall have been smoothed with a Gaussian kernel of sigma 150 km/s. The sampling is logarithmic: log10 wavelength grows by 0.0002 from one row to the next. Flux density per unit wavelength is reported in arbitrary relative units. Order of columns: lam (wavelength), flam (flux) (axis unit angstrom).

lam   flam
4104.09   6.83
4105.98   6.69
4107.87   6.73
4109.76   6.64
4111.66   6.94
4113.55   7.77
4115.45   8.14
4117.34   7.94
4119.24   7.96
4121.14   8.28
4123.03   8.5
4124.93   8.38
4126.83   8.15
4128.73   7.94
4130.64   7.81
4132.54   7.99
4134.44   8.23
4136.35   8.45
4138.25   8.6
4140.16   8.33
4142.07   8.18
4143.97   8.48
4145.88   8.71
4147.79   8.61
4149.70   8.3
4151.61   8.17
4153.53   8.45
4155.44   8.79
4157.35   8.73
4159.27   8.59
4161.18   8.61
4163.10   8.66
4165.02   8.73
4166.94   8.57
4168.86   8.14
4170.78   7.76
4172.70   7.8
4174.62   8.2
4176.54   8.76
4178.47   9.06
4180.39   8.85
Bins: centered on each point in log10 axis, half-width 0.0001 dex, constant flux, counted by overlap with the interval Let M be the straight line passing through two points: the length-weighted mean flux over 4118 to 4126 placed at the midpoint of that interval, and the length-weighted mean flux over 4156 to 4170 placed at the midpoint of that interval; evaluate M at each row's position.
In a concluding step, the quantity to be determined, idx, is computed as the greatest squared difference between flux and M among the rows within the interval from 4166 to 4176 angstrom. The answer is 0.8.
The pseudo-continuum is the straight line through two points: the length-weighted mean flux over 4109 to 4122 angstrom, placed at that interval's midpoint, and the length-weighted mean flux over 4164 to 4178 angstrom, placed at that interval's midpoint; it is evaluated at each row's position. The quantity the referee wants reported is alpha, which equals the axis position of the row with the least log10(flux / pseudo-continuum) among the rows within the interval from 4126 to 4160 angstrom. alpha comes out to 4130.64 angstrom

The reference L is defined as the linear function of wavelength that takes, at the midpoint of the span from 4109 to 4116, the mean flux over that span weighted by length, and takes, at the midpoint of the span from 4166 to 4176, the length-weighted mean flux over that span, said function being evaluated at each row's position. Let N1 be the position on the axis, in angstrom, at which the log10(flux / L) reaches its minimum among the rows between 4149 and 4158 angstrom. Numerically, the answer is 4151.61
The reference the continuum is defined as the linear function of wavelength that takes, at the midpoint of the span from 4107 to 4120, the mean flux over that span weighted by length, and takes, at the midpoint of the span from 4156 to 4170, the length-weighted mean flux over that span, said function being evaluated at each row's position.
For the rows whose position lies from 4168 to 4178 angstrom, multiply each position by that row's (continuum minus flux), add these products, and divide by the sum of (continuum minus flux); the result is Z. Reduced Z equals 4172.0 angstrom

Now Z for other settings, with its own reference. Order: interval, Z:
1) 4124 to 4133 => 4126.5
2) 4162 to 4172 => 4170.7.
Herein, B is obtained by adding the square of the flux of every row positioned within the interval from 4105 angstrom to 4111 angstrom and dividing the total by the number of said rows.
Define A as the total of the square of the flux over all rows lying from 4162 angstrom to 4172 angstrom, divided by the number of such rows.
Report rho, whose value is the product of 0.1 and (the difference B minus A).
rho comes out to -2.6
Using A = 70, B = 44.7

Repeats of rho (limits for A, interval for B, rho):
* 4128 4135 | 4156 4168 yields 1.1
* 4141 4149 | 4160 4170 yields 0.1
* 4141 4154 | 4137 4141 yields 0.1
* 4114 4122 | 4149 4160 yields 0.7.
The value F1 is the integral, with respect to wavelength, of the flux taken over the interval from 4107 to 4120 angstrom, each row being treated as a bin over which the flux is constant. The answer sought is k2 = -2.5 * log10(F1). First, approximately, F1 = 97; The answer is -4.96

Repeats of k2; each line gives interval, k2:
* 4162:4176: -5.16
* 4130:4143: -5.07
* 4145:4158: -5.11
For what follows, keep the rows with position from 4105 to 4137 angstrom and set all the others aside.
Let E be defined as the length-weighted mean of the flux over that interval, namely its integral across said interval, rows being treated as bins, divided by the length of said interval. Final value 7.8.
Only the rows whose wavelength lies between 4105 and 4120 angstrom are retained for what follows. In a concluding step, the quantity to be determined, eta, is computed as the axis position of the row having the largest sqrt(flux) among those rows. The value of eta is 4115.45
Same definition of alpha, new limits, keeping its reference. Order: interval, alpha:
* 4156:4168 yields 4166.94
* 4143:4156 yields 4151.61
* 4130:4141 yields 4130.64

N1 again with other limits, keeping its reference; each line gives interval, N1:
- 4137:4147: 4142.07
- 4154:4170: 4168.86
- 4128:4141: 4130.64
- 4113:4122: 4113.55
